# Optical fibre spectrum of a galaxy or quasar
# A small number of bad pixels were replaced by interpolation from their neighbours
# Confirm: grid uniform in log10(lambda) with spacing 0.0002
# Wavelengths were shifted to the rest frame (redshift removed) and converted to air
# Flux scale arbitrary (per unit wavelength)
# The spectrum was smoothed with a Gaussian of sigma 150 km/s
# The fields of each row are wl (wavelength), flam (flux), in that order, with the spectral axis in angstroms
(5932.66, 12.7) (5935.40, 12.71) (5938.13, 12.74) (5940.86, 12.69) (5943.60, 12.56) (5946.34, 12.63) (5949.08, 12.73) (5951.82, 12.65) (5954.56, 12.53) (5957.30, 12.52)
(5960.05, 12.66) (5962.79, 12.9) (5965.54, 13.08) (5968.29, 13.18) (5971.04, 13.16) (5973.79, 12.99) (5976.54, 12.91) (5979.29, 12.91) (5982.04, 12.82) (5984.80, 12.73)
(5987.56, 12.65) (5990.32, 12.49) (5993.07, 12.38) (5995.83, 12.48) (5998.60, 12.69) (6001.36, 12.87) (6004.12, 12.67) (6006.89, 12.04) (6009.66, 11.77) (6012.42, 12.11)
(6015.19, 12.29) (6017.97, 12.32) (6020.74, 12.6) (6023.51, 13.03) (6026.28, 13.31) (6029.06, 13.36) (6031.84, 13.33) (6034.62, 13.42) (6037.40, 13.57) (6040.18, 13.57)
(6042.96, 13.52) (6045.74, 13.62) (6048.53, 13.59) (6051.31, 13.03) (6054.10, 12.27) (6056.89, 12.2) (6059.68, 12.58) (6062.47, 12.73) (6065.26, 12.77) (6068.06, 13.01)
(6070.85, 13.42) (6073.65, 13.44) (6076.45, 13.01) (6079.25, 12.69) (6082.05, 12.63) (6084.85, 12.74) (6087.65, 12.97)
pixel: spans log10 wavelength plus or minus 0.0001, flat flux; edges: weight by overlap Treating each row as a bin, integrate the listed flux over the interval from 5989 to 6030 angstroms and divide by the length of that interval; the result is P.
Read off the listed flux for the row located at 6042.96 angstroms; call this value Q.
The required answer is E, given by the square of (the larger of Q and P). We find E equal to 183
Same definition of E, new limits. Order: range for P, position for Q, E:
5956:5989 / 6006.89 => 166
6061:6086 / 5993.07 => 167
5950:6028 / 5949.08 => 162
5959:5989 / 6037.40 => 184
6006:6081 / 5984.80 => 167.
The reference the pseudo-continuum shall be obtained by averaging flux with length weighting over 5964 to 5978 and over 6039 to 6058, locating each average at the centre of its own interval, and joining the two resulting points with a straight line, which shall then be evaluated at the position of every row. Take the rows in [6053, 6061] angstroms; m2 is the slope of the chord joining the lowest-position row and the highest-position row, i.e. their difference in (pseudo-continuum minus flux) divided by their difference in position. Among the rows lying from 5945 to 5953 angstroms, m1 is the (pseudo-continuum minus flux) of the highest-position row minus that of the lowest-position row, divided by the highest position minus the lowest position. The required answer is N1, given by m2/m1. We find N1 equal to 19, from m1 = -0.003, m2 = -0.05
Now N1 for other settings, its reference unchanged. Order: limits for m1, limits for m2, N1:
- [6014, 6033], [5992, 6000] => 1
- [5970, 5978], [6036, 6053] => 1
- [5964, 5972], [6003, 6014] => -5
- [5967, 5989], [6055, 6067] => -2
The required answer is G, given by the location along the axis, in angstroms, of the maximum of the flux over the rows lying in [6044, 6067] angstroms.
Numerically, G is 6045.74 angstroms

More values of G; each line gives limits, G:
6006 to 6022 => 6020.74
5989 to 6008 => 6001.36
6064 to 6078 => 6073.65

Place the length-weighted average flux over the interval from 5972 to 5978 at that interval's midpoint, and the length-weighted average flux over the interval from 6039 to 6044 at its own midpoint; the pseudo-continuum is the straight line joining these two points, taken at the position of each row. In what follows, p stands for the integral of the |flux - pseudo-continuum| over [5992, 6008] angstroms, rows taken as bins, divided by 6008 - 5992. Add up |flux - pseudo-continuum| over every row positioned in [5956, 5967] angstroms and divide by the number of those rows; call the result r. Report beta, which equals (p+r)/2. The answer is 0.42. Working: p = 0.7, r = 0.18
